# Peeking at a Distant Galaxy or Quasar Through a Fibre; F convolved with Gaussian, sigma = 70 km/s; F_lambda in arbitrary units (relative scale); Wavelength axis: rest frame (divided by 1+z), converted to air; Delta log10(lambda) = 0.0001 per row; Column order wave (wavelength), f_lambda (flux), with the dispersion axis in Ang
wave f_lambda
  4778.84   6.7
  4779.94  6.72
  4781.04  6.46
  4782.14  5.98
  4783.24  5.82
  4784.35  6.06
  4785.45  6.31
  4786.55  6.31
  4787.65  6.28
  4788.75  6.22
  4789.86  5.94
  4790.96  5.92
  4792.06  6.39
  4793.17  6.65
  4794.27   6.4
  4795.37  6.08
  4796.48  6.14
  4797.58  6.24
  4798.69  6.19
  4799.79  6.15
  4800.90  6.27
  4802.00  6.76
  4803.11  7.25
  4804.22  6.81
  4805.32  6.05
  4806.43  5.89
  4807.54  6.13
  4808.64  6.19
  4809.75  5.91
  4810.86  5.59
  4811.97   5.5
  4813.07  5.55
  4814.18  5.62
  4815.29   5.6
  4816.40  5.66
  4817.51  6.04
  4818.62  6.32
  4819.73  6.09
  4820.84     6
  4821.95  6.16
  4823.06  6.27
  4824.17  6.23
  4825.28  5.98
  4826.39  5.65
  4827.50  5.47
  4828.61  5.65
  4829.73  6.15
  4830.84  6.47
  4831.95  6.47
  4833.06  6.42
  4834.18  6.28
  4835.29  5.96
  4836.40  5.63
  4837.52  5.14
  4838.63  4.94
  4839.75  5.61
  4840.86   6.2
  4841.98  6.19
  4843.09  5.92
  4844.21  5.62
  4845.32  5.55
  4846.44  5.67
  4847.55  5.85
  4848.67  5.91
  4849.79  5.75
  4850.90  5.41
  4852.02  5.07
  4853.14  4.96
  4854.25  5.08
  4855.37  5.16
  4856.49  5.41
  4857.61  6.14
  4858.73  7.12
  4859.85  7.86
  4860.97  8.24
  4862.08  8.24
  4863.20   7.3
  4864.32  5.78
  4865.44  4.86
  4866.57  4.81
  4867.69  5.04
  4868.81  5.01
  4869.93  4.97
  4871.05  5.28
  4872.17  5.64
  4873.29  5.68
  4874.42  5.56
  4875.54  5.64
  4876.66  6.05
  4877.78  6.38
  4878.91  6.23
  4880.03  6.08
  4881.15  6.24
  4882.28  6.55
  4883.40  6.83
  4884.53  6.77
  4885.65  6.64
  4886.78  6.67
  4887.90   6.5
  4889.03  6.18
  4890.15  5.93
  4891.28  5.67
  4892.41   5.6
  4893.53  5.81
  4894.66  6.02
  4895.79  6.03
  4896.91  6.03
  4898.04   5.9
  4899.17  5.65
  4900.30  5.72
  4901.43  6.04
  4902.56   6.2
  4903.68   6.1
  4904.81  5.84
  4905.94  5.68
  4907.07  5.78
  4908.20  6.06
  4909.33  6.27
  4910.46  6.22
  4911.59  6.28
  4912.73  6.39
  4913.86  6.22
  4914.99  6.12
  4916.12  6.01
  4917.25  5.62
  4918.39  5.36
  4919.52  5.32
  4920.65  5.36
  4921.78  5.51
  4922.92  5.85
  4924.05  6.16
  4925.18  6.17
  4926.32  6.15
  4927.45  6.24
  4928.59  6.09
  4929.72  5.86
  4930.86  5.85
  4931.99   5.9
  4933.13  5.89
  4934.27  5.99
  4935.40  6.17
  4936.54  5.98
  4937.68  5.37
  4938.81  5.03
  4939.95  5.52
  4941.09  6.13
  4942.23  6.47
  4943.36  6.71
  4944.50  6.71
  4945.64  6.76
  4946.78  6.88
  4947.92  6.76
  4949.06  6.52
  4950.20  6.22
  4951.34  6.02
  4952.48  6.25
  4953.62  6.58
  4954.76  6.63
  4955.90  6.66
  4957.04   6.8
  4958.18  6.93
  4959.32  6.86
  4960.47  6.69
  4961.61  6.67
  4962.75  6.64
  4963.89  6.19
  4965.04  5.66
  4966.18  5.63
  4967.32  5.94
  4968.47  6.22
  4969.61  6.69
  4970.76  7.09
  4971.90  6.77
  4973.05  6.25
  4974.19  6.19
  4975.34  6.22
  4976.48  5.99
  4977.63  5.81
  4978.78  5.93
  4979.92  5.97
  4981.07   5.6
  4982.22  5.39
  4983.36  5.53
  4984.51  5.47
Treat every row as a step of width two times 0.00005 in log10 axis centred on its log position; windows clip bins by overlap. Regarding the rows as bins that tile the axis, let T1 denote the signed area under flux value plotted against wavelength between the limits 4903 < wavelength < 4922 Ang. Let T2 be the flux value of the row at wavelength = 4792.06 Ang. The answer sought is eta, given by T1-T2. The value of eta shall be 106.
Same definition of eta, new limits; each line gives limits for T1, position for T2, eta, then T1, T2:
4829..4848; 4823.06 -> 106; 111.8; 6.27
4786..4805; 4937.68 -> 115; 120.7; 5.37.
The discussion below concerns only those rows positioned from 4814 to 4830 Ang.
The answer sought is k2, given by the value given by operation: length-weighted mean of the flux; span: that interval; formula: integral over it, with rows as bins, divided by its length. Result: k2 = 5.93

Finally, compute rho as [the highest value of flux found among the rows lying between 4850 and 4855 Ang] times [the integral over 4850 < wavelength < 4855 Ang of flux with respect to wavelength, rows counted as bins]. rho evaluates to 140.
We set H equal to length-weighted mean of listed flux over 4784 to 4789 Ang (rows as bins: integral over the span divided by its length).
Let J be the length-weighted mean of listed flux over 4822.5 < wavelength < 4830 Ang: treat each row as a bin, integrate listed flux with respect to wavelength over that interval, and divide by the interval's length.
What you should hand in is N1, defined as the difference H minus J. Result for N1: 0.4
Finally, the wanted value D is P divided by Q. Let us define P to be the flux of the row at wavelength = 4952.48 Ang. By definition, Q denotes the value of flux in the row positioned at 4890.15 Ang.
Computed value 1.05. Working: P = 6.25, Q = 5.93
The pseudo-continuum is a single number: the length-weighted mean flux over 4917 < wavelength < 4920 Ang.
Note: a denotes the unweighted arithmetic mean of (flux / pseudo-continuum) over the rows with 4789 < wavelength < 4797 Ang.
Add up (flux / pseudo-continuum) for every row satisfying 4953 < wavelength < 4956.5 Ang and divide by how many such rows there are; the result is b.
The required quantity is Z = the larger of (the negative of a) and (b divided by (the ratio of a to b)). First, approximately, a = 1.15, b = 1.22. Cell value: 1.30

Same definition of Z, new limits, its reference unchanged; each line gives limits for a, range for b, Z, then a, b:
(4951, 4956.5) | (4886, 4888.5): 1.25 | 1.19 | 1.22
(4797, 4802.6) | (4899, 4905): 1.03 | 1.17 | 1.10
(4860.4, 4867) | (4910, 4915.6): 1.10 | 1.21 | 1.15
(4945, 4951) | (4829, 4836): 1.10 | 1.23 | 1.16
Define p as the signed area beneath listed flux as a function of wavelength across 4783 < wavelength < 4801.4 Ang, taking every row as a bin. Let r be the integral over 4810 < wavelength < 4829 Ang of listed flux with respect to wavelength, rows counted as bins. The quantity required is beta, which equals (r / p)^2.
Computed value 0.95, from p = 114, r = 111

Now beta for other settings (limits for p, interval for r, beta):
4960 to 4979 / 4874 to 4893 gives 0.98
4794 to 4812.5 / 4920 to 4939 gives 0.94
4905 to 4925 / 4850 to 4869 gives 0.93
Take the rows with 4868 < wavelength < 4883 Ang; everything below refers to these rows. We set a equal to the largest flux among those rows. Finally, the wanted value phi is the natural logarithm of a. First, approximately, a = 6.55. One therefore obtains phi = 1.88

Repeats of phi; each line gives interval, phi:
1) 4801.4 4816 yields 1.98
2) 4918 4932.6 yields 1.83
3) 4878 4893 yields 1.92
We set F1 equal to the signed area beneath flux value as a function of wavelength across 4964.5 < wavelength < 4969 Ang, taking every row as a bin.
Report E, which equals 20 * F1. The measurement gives 528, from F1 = 26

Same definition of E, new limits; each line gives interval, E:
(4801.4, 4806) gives 616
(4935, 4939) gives 454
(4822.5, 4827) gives 543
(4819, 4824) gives 615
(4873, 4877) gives 457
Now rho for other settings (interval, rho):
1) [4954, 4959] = 234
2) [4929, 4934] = 174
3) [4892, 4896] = 141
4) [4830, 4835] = 206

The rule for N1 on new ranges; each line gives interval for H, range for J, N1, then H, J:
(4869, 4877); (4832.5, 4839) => -0.2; 5.5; 5.8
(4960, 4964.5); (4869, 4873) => 1.2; 6.5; 5.3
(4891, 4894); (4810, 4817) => 0.1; 5.7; 5.6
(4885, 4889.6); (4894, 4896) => 0.5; 6.5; 6.0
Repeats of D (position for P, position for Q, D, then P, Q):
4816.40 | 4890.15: 0.95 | 5.66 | 5.93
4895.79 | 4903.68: 0.99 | 6.03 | 6.1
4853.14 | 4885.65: 0.75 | 4.96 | 6.64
